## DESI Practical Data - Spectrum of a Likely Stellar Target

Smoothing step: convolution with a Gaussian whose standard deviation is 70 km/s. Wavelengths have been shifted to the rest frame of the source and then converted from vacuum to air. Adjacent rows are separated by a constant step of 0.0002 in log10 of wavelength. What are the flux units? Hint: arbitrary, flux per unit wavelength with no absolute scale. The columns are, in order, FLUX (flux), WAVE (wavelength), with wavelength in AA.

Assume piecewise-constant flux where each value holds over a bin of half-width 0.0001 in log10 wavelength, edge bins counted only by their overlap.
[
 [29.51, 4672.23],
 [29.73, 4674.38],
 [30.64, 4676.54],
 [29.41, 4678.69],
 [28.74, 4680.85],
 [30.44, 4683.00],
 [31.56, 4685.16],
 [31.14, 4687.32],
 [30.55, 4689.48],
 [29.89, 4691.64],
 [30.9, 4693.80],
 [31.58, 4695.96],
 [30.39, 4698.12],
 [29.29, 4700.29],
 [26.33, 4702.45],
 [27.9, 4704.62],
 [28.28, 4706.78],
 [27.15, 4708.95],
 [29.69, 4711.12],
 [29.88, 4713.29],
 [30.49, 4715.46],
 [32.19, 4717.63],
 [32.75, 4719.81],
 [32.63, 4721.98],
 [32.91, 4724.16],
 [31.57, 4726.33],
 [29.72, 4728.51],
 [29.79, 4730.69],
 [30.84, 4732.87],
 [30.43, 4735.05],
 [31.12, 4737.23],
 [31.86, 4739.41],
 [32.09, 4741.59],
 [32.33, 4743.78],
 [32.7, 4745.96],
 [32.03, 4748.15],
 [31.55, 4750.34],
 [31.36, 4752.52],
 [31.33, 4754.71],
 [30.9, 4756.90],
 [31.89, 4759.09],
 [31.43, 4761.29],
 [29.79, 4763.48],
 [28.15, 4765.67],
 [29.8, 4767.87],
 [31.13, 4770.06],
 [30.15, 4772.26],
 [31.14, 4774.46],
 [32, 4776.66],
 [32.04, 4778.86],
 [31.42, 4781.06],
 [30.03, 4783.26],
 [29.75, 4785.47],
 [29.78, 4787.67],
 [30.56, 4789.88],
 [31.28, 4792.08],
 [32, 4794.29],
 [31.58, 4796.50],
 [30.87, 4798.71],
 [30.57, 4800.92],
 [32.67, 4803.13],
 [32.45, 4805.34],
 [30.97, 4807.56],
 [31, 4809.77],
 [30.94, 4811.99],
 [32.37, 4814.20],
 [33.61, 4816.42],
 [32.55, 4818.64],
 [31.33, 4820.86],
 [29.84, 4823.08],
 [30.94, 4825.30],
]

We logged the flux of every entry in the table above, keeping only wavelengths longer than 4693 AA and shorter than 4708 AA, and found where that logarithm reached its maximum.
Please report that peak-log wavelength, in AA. 4695.96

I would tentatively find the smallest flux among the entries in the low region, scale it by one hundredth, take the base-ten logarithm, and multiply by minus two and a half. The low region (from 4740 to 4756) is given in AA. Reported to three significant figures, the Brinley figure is 1.26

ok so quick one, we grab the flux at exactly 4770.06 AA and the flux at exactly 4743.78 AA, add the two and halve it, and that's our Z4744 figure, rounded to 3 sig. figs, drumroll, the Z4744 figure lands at 31.7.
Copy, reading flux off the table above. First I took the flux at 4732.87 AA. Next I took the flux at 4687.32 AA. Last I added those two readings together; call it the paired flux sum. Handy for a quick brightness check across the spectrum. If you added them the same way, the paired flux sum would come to 62.0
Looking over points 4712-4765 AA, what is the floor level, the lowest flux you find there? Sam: 29.72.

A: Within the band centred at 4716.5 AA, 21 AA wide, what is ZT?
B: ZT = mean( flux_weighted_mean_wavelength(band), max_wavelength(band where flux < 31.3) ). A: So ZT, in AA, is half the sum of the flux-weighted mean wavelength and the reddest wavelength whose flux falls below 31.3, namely 4716.2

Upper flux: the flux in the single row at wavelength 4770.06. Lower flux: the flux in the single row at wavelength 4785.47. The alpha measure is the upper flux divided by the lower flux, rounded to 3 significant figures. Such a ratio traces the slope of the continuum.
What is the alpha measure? 1.05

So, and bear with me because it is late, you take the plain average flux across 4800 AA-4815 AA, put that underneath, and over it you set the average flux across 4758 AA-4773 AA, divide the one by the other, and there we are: 0.96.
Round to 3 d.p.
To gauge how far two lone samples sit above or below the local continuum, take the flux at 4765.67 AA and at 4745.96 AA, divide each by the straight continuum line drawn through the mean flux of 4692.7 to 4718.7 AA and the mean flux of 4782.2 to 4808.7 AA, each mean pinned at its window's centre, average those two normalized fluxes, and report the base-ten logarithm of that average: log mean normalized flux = 0.001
